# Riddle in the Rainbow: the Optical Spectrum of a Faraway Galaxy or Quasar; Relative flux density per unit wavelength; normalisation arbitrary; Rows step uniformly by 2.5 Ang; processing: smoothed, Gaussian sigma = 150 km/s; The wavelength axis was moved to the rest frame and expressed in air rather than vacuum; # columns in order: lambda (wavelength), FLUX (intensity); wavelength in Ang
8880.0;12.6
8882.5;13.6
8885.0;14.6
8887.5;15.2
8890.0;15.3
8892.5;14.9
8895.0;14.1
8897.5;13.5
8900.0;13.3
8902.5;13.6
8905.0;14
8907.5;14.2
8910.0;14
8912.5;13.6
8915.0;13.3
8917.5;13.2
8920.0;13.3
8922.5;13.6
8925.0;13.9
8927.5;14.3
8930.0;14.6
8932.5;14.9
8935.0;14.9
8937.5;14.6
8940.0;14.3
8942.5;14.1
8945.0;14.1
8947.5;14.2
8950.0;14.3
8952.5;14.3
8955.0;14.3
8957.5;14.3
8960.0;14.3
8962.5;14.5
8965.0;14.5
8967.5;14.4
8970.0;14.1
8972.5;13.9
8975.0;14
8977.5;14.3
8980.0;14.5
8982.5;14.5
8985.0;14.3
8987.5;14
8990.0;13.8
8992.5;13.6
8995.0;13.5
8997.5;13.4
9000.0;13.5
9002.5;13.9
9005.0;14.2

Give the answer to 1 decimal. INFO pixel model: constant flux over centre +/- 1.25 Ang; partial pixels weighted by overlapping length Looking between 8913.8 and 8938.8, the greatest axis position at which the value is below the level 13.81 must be 8922.5 Ang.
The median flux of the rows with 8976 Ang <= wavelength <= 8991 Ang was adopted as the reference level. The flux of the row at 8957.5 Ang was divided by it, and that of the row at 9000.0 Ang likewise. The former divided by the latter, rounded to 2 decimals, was 1.06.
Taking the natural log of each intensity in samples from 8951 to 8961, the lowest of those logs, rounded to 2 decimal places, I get 2.66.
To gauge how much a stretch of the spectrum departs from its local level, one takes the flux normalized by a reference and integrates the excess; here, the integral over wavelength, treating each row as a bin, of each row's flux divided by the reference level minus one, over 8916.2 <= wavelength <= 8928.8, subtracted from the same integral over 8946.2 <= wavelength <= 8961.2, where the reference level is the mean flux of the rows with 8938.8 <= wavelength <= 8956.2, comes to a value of 0.6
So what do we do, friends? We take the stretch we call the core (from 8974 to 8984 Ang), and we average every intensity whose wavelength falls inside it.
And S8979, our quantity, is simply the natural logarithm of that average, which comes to 2.66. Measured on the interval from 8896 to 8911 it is 2.62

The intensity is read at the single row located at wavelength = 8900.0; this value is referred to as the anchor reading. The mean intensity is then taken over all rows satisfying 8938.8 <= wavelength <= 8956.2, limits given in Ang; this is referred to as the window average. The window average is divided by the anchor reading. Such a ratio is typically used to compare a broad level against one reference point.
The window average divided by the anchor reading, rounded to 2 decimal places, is 1.07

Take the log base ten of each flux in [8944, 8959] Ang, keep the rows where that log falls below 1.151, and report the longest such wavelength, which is 8945.0 Ang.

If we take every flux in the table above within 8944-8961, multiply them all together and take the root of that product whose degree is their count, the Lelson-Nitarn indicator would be 14.3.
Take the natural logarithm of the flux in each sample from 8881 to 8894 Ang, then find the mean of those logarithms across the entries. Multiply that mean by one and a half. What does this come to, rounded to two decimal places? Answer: 4.03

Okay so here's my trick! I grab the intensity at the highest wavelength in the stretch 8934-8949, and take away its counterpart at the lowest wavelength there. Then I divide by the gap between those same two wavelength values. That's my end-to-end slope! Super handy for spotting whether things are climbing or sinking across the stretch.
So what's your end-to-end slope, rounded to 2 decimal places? -0.06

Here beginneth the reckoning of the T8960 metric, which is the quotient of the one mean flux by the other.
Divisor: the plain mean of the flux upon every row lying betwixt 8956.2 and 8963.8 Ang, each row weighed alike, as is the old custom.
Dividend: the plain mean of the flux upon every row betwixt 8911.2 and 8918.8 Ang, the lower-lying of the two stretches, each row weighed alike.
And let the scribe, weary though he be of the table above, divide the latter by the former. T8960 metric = 0.93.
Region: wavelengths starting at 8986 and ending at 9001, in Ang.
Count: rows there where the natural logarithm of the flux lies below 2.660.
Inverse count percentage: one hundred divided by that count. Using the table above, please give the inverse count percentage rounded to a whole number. 17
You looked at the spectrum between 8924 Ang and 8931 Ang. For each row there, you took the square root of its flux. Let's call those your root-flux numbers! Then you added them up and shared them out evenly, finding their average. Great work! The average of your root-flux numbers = 3.78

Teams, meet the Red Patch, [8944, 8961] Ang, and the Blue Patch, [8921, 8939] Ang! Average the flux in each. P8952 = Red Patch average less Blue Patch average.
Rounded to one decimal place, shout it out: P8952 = -0.1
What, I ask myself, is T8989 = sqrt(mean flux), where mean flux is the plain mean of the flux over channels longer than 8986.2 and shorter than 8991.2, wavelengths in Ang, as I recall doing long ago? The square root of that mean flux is 3.73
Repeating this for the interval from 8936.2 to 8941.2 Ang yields 3.80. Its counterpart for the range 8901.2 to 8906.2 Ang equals 3.71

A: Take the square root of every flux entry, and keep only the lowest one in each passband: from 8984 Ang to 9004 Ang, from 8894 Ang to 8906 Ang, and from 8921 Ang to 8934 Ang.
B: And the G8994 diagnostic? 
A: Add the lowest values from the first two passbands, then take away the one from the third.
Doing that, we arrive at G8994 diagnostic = 3.62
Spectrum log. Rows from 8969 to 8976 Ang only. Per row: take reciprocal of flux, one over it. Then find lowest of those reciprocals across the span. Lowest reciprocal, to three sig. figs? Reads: 0.0709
